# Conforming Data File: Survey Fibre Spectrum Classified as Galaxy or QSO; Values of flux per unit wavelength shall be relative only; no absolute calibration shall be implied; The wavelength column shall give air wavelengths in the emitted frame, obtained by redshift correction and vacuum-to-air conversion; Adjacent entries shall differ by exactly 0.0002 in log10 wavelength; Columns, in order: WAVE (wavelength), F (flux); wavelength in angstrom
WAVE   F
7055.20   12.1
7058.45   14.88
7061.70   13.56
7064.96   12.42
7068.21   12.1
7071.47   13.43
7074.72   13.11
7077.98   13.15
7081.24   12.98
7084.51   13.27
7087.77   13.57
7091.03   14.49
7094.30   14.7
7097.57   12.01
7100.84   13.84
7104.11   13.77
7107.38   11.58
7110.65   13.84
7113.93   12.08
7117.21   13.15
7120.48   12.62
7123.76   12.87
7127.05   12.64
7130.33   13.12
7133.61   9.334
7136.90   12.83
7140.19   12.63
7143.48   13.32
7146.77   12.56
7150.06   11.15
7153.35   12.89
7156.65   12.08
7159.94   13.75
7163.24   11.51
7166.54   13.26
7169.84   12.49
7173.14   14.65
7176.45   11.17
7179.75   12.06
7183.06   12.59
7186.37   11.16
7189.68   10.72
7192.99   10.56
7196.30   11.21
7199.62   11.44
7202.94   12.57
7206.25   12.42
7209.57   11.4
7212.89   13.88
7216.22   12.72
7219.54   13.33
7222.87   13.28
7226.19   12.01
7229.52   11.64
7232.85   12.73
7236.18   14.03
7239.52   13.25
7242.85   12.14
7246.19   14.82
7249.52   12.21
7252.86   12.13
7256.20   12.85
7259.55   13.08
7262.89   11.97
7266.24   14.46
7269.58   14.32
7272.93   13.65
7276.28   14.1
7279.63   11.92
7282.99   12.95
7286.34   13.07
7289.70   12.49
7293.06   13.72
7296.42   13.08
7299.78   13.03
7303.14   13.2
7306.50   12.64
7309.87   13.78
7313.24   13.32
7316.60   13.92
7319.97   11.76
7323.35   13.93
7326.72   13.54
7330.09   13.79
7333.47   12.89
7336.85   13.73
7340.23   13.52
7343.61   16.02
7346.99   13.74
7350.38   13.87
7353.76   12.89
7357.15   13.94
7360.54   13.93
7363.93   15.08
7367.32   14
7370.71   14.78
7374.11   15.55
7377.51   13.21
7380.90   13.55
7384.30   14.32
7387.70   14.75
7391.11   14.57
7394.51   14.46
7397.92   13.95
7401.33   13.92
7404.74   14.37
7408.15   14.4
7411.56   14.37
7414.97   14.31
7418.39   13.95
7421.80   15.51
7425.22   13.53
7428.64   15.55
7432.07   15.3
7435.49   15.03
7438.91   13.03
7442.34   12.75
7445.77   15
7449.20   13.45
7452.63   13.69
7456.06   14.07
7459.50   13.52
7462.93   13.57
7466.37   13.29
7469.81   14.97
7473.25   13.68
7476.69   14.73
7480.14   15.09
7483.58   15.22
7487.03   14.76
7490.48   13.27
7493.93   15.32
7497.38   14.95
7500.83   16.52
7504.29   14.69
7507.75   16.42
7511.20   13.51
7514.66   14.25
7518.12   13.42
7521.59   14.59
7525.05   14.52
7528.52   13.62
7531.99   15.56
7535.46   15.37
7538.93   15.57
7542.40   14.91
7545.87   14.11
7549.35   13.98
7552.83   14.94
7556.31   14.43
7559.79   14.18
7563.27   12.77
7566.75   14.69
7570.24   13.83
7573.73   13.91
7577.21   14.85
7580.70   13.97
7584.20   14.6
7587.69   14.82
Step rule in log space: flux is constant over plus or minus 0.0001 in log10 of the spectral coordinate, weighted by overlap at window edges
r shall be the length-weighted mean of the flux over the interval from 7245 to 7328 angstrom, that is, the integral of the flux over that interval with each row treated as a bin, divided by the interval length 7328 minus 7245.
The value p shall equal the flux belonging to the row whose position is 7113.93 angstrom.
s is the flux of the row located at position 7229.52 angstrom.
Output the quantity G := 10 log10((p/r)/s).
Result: -11.0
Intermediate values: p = 12.08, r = 13.2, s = 11.64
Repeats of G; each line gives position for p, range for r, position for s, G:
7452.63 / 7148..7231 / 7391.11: -11.1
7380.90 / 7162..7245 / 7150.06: -10.1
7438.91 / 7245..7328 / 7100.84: -11.5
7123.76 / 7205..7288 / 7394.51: -11.6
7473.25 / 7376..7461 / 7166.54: -11.4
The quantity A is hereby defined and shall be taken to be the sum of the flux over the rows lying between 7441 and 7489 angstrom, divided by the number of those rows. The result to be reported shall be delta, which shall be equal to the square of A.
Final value 200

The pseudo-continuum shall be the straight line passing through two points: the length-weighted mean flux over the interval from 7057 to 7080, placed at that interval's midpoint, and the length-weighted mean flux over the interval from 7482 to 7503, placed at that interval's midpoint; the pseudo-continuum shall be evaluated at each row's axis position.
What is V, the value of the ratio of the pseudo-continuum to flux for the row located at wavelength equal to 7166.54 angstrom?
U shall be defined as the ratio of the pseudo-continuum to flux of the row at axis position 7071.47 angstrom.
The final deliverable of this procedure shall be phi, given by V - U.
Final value 0.04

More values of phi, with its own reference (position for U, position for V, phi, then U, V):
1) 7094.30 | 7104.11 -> 0.06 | 0.91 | 0.97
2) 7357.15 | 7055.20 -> 0.05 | 1.04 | 1.09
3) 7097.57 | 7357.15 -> -0.08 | 1.11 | 1.04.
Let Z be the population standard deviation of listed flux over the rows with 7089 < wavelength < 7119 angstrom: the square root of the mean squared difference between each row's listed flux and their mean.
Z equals 1.07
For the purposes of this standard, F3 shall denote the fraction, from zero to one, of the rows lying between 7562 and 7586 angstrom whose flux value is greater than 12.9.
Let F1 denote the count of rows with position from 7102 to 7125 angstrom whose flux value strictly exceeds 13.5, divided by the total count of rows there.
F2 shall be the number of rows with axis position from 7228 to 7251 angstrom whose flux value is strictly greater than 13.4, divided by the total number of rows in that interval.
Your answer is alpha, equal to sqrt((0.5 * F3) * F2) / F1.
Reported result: 1.2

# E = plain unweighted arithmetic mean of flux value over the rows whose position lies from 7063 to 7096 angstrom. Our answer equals 13.3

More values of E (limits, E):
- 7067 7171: 12.8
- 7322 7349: 13.9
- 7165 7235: 12.3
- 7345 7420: 14.2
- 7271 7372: 13.5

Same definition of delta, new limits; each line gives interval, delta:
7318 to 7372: 191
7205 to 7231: 158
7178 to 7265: 154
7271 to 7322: 172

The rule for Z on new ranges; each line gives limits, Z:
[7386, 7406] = 0.31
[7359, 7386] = 0.74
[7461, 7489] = 0.72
